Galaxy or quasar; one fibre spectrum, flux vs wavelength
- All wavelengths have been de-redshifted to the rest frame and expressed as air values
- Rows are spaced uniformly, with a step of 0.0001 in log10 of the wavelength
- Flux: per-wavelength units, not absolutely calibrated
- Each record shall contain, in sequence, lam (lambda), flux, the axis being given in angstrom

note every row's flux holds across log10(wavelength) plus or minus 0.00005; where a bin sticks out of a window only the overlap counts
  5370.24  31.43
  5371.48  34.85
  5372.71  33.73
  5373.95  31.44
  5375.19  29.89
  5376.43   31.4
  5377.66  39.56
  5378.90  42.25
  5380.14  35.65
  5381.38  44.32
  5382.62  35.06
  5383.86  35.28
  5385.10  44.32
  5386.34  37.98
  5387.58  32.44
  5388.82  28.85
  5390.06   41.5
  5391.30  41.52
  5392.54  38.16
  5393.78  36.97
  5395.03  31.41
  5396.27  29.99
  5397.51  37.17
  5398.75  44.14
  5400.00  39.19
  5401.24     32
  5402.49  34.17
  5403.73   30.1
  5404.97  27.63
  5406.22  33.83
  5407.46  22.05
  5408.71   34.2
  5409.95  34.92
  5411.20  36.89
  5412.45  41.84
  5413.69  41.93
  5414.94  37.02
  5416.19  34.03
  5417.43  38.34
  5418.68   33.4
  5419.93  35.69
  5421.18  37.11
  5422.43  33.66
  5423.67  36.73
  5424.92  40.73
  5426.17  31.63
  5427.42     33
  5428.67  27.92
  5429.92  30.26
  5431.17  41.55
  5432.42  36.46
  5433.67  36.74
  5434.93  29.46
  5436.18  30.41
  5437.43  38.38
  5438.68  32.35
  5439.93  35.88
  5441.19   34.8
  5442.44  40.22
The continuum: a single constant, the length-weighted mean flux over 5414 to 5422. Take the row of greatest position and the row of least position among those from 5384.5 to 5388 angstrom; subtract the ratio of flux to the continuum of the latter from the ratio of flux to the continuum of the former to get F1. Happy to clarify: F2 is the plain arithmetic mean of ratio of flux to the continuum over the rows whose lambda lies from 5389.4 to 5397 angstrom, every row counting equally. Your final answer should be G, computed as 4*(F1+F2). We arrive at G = 2.7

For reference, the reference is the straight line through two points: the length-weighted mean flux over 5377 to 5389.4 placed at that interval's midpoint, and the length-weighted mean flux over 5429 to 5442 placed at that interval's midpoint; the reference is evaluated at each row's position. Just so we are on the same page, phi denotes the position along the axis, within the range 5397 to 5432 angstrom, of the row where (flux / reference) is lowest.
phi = 5407.46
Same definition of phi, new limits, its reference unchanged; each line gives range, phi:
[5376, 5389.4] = 5388.82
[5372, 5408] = 5407.46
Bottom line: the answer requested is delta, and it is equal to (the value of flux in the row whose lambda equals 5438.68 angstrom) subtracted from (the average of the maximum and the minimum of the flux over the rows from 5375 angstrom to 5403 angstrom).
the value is 4.2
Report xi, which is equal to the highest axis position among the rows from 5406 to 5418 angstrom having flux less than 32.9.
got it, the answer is 5407.46 angstrom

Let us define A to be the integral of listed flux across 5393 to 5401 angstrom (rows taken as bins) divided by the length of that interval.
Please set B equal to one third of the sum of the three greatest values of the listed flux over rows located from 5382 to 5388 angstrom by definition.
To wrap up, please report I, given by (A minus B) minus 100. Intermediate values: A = 36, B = 39.2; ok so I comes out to -103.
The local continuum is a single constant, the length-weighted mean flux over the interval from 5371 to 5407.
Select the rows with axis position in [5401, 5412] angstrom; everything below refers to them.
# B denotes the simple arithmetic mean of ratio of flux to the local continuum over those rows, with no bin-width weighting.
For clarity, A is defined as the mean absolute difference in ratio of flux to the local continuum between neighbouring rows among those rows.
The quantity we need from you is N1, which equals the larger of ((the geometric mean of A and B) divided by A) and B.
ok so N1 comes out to 2.47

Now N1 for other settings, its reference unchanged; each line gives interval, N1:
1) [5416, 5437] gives 2.89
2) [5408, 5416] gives 3.87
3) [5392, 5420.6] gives 2.77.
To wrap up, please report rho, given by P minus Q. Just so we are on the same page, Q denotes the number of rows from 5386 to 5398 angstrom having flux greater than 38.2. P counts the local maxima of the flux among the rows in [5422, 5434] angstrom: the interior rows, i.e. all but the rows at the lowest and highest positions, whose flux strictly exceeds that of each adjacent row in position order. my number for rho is 1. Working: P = 3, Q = 2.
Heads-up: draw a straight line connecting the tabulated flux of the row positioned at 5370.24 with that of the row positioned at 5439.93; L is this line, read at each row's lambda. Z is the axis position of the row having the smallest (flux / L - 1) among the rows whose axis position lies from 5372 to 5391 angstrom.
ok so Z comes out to 5388.82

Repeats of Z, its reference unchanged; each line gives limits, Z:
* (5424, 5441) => 5428.67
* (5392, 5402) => 5396.27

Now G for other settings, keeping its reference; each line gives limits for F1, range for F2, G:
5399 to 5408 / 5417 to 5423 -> 2.1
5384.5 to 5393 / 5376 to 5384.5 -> 3.5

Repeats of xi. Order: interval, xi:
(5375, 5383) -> 5376.43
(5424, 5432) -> 5429.92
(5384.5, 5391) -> 5388.82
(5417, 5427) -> 5426.17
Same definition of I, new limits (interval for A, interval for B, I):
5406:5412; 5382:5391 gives -109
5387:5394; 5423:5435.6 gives -103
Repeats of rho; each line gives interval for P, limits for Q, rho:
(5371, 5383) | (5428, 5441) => 0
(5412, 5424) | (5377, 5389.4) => -1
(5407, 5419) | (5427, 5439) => 0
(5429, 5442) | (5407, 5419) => 1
